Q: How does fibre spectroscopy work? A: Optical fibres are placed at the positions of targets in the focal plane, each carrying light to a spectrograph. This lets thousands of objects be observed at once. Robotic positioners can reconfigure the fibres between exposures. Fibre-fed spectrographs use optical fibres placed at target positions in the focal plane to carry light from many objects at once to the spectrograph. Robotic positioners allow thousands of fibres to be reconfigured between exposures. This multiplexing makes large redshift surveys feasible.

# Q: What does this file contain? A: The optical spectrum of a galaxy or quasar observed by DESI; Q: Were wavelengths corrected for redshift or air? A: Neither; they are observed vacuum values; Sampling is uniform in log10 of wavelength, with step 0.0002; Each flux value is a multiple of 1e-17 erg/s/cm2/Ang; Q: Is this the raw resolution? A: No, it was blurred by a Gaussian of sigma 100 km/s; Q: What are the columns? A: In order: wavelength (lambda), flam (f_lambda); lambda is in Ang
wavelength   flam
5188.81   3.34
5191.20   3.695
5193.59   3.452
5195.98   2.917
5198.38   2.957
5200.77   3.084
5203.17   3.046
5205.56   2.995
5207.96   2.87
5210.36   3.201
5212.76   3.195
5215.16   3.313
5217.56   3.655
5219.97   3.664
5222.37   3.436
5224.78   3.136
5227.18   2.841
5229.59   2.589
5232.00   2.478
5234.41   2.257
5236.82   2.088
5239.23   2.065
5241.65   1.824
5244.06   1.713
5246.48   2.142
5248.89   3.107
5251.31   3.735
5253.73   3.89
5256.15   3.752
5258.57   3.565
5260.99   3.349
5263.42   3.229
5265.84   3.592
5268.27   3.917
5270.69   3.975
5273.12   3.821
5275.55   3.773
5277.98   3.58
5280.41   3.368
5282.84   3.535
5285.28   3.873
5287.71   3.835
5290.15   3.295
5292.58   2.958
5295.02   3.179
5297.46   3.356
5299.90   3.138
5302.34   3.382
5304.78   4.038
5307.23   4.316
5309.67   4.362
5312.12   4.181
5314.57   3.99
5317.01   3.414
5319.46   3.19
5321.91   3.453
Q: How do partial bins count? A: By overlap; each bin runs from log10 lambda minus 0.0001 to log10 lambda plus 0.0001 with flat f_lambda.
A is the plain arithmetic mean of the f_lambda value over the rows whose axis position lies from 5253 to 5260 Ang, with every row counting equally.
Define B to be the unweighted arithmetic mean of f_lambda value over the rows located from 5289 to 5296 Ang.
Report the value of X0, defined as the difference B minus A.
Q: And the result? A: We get -0.6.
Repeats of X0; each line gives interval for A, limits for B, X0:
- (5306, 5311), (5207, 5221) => -1.0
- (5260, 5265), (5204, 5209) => -0.4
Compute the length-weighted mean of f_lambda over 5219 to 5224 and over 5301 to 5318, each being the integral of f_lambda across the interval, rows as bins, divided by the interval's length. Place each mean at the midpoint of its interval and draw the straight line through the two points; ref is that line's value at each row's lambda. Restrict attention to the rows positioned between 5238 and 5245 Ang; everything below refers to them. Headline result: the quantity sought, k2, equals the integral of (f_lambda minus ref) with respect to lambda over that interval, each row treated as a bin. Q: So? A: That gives -12.2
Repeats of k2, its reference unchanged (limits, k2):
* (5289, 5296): -5.1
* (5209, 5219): -1.3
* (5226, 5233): -6.4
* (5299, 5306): -2.7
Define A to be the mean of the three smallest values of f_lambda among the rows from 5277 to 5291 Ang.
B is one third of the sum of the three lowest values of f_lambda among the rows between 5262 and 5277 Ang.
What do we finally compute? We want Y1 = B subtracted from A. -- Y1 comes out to -0.1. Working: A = 3.40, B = 3.53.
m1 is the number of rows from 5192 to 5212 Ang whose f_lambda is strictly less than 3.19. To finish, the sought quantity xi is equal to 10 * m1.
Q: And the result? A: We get 60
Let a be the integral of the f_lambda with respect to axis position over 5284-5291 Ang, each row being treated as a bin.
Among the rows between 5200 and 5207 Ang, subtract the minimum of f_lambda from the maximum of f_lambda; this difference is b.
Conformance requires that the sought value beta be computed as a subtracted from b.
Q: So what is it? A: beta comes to -25.7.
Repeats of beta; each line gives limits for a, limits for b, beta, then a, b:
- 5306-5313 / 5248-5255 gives -29.2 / 30.0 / 0.78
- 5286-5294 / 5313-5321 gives -26.3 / 27.1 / 0.80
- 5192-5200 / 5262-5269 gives -24.4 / 25.1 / 0.69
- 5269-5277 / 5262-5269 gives -30.1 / 30.8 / 0.69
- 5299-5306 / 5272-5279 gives -24.5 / 24.8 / 0.24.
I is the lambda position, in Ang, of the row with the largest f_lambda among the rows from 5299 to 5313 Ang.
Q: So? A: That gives 5309.67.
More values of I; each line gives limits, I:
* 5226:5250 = 5248.89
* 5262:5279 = 5270.69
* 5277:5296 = 5285.28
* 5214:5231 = 5219.97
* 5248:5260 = 5253.73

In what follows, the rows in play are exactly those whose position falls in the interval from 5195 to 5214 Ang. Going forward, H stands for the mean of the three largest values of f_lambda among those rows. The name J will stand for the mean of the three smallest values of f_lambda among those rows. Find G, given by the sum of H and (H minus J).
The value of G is 3.4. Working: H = 3.2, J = 2.91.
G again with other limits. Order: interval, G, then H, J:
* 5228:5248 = 3.0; 2.4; 1.87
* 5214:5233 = 4.5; 3.6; 2.64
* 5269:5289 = 4.3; 3.9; 3.49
